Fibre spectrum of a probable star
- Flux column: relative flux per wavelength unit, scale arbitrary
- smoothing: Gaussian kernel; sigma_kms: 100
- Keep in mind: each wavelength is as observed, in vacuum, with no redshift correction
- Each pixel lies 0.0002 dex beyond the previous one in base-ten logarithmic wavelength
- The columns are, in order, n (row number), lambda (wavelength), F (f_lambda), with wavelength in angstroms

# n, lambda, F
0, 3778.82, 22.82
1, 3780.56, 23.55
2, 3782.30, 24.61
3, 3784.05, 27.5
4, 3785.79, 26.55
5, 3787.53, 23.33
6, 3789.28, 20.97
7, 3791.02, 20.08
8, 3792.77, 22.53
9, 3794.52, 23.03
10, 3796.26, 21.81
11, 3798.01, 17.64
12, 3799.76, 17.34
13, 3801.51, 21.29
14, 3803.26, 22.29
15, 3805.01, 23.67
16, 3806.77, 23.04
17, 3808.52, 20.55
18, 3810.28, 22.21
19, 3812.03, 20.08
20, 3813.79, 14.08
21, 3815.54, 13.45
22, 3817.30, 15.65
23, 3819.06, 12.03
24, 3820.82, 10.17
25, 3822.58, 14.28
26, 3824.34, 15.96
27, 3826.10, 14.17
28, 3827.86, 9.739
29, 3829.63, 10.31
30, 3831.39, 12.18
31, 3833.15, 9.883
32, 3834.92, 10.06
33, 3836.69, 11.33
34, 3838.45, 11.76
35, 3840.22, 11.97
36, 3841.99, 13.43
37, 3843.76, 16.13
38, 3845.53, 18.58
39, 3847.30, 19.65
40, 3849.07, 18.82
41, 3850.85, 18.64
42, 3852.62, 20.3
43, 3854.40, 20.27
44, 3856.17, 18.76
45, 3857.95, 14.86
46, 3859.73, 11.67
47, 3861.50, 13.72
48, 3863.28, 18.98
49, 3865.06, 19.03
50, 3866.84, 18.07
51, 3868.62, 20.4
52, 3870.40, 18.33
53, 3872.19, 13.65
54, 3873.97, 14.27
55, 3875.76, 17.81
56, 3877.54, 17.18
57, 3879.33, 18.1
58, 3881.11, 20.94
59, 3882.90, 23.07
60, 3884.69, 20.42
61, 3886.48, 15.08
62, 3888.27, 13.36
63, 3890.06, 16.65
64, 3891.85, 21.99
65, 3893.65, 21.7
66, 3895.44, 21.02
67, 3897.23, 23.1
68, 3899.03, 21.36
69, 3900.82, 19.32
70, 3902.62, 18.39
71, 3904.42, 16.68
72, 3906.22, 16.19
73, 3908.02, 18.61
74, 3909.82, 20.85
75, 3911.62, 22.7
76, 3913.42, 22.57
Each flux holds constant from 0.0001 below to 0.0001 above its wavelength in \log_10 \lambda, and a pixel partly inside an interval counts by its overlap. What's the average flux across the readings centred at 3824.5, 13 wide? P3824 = 12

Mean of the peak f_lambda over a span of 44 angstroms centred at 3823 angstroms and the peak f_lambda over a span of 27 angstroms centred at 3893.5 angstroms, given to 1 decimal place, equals 23.4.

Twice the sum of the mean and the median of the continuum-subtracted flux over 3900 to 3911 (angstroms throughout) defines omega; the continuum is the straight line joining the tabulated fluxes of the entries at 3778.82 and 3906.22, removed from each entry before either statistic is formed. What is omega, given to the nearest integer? 9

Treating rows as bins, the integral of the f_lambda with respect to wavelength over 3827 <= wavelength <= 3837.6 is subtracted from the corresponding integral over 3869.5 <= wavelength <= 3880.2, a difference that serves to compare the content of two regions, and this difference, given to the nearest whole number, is 65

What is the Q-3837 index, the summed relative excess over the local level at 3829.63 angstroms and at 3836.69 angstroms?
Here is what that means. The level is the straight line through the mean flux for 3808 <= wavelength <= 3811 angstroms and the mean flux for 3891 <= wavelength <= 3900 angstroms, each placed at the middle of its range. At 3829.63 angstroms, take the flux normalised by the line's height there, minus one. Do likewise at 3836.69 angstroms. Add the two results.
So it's -1.0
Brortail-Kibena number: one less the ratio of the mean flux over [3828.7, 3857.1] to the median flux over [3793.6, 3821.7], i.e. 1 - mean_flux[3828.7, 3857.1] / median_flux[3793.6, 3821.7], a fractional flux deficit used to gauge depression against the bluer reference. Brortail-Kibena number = 0.26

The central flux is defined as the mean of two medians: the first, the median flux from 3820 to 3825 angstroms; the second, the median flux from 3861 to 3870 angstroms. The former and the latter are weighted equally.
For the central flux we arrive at 16.6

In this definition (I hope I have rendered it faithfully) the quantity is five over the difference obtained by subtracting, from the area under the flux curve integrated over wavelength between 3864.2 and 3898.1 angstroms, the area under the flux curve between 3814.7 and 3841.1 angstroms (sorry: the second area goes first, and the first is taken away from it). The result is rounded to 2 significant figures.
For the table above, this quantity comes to -0.016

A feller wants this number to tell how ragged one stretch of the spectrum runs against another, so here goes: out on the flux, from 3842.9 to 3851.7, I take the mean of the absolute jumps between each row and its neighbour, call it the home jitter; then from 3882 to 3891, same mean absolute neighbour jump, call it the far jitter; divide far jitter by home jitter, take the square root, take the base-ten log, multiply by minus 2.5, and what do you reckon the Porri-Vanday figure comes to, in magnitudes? -0.6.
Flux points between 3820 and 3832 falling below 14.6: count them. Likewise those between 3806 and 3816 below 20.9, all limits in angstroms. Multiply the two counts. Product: 24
